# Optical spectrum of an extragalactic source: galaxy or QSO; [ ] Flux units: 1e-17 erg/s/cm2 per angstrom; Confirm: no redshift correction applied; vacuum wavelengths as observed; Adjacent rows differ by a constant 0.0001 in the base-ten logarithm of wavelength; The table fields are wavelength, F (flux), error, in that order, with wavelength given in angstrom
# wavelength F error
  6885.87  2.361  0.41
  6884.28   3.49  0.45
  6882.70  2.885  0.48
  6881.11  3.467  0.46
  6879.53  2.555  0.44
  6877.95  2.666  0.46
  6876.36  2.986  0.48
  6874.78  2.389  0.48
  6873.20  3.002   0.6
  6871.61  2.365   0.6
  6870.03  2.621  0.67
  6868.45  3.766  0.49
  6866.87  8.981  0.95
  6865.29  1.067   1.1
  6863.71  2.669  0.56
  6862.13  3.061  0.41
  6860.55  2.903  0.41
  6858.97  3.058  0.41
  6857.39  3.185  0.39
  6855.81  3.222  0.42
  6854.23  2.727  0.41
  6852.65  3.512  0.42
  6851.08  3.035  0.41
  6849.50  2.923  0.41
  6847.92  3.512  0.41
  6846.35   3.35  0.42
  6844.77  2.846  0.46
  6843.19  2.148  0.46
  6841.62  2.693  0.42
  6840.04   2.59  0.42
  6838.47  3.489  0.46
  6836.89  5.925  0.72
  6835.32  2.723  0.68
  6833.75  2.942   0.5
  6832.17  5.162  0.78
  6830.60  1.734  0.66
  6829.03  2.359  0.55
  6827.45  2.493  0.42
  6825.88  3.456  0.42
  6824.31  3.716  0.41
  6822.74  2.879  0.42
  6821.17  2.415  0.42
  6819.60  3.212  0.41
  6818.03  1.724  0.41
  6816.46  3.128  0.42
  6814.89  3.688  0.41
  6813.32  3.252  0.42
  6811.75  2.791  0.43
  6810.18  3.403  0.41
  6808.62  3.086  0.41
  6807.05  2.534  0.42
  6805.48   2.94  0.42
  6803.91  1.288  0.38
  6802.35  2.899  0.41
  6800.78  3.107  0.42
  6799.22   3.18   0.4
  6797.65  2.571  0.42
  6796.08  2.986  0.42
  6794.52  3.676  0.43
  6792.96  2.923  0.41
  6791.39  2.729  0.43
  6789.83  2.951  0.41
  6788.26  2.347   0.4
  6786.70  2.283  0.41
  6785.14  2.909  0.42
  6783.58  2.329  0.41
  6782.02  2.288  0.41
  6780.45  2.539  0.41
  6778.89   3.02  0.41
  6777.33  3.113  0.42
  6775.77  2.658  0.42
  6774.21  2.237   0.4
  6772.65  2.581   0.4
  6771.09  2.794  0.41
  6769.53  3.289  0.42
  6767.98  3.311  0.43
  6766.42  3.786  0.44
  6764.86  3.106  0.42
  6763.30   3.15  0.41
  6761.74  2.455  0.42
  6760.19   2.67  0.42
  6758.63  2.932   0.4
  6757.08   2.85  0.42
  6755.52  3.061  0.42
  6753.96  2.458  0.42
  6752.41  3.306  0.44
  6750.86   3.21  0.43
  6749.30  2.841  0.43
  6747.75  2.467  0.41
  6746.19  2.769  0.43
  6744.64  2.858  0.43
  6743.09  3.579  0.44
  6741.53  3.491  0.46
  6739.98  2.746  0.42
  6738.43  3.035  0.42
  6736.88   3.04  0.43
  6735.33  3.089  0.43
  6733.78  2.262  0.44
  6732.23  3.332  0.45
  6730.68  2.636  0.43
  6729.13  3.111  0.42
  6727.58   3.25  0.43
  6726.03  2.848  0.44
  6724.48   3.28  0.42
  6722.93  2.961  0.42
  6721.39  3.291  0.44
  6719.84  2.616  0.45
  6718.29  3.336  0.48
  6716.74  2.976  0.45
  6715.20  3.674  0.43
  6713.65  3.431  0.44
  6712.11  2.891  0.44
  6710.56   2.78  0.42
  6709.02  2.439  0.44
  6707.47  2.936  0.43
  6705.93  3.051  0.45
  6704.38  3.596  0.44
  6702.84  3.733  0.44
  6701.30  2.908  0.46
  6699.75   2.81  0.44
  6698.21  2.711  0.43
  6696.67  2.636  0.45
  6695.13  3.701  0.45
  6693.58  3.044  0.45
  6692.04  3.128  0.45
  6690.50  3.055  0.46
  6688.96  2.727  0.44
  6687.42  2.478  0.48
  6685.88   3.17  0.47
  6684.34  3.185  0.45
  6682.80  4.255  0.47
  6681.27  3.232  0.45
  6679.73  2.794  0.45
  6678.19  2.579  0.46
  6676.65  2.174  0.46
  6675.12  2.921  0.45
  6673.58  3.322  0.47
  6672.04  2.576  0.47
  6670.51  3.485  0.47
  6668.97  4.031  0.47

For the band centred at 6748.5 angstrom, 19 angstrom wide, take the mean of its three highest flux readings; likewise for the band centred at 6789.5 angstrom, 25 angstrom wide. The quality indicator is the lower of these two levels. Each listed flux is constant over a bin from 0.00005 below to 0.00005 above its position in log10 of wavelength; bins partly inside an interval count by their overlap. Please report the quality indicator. 3.32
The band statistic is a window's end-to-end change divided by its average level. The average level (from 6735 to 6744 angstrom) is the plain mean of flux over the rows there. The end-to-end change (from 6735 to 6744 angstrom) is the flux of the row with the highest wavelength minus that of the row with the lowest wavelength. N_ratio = 0.15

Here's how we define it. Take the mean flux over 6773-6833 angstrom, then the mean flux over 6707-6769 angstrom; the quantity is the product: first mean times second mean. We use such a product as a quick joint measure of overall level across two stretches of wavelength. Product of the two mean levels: 8.5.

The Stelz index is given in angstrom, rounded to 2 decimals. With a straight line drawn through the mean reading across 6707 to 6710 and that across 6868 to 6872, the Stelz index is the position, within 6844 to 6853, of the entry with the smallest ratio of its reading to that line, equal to 6844.77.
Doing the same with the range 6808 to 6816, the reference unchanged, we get 6811.75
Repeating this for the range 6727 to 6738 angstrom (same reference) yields 6733.78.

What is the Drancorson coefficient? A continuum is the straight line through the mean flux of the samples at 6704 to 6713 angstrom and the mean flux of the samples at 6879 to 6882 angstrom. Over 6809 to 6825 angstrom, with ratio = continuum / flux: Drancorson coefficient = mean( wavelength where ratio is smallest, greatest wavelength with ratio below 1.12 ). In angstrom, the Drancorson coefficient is 6824.3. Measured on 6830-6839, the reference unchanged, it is 6837.7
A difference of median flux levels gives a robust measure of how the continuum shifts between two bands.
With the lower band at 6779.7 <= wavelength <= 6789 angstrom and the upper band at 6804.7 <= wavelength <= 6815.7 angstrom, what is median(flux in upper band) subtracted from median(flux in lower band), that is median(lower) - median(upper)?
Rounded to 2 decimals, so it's -0.75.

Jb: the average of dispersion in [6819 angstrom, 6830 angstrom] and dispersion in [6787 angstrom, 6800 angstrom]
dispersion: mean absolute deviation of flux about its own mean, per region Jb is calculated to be 0.37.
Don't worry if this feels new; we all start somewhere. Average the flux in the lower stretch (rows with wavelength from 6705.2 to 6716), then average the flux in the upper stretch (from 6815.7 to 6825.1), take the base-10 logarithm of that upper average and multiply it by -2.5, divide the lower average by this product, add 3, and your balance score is 0.3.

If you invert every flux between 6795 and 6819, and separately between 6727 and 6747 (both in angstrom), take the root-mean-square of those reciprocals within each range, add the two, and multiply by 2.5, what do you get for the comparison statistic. 1.84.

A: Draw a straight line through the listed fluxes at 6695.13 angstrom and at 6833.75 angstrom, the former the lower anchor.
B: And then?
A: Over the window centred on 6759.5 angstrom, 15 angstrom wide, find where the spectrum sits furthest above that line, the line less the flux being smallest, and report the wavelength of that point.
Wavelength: 6766.42 angstrom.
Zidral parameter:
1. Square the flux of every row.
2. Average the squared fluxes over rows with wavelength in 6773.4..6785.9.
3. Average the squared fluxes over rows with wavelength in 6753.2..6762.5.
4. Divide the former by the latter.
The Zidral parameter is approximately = 0.93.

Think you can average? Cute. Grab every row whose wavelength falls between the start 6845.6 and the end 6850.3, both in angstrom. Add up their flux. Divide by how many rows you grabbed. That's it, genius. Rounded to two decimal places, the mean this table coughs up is 3.26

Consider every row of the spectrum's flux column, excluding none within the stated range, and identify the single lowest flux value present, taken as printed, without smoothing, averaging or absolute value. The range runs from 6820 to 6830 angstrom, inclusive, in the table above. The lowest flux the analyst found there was 2.359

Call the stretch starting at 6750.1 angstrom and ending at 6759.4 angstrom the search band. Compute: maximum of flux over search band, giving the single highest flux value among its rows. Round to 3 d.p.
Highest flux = 3.306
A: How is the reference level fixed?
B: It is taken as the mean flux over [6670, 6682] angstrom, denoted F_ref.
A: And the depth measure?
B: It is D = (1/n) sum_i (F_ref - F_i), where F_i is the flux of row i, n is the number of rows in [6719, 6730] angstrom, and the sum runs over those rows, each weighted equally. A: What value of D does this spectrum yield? -0.2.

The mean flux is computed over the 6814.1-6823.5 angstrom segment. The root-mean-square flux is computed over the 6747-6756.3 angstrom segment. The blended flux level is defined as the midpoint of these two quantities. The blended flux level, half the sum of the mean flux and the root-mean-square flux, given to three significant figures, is 2.88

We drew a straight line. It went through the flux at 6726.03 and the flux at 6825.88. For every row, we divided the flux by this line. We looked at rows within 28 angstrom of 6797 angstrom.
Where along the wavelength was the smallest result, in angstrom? 6803.91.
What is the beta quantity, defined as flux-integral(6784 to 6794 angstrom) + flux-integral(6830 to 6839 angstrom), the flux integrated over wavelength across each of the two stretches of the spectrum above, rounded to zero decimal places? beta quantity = 60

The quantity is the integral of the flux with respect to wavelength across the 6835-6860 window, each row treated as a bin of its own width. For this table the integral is 80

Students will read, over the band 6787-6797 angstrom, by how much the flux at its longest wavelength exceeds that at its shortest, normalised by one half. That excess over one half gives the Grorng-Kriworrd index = 1.3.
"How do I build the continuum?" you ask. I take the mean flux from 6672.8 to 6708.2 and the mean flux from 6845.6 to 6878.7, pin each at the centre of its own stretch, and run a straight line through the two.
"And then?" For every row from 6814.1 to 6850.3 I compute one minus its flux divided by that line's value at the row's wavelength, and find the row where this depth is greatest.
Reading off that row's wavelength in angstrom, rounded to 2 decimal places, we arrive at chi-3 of 6818.03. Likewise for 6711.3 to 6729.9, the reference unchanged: 6719.84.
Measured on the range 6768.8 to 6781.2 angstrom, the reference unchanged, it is 6774.21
